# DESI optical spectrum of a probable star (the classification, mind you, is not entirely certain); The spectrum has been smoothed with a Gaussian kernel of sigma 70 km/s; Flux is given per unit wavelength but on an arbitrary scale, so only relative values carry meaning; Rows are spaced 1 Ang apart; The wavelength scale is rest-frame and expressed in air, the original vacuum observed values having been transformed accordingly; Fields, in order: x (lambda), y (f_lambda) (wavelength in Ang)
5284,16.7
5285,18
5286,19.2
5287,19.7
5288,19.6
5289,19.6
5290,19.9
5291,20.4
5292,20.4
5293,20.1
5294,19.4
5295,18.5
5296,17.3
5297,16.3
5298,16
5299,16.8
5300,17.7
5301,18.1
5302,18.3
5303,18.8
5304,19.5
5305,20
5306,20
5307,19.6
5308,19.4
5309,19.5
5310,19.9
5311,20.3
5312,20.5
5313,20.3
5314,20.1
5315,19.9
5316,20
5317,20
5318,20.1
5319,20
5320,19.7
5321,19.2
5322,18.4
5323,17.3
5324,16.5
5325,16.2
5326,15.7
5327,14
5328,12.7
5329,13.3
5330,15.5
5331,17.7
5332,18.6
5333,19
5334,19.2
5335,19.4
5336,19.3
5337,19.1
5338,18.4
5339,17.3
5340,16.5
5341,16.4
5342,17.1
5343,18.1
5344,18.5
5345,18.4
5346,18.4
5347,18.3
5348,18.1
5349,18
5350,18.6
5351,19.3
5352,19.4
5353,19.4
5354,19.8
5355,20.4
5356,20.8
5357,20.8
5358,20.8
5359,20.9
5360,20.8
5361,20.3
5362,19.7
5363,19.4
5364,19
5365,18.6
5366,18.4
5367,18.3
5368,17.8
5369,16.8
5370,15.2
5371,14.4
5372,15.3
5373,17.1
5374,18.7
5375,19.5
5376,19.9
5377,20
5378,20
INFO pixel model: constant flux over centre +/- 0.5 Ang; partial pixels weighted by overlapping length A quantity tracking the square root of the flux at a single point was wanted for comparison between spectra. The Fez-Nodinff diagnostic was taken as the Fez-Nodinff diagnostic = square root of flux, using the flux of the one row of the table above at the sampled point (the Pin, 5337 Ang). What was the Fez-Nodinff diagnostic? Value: 4.37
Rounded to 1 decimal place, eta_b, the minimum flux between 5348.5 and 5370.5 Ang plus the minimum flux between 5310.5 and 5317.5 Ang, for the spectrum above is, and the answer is 35.1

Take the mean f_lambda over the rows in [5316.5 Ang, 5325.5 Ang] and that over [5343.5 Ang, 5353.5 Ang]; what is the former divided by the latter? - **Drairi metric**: 1.00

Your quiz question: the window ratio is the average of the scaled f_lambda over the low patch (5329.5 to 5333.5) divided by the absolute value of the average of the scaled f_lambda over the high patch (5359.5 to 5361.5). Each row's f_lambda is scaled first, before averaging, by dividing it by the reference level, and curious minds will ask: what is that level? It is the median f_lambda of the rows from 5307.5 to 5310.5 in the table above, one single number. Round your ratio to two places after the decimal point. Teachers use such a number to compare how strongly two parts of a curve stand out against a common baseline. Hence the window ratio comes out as 0.86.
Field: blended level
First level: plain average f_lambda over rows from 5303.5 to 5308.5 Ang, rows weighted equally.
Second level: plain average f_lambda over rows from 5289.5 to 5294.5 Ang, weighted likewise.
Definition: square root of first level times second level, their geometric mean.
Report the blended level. 19.9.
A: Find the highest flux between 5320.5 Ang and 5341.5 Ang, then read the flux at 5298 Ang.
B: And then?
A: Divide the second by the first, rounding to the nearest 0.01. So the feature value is 0.82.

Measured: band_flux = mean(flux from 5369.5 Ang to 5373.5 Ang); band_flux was 15.5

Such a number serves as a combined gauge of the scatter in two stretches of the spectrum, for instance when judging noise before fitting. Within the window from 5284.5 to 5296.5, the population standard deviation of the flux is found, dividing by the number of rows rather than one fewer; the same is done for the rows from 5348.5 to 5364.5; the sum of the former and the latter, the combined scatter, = 1.8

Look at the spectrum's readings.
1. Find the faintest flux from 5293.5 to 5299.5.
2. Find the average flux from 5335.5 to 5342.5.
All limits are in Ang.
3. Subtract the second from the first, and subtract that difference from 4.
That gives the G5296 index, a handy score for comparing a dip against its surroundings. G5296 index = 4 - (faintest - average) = 5.7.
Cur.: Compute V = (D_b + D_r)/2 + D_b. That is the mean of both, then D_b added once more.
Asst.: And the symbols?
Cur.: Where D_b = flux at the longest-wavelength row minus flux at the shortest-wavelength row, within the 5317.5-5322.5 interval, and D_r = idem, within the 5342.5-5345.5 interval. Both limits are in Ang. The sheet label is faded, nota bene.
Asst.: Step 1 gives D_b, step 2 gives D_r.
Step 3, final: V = -2.4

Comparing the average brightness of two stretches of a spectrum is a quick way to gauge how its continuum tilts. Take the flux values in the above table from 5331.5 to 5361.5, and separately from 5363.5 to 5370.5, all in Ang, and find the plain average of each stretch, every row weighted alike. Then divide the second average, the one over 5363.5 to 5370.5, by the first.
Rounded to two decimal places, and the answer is 0.93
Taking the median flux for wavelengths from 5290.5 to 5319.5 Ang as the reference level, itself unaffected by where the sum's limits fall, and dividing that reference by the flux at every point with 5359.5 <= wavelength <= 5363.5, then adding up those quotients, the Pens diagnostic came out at 4.0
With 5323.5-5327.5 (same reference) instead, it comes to 5.1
